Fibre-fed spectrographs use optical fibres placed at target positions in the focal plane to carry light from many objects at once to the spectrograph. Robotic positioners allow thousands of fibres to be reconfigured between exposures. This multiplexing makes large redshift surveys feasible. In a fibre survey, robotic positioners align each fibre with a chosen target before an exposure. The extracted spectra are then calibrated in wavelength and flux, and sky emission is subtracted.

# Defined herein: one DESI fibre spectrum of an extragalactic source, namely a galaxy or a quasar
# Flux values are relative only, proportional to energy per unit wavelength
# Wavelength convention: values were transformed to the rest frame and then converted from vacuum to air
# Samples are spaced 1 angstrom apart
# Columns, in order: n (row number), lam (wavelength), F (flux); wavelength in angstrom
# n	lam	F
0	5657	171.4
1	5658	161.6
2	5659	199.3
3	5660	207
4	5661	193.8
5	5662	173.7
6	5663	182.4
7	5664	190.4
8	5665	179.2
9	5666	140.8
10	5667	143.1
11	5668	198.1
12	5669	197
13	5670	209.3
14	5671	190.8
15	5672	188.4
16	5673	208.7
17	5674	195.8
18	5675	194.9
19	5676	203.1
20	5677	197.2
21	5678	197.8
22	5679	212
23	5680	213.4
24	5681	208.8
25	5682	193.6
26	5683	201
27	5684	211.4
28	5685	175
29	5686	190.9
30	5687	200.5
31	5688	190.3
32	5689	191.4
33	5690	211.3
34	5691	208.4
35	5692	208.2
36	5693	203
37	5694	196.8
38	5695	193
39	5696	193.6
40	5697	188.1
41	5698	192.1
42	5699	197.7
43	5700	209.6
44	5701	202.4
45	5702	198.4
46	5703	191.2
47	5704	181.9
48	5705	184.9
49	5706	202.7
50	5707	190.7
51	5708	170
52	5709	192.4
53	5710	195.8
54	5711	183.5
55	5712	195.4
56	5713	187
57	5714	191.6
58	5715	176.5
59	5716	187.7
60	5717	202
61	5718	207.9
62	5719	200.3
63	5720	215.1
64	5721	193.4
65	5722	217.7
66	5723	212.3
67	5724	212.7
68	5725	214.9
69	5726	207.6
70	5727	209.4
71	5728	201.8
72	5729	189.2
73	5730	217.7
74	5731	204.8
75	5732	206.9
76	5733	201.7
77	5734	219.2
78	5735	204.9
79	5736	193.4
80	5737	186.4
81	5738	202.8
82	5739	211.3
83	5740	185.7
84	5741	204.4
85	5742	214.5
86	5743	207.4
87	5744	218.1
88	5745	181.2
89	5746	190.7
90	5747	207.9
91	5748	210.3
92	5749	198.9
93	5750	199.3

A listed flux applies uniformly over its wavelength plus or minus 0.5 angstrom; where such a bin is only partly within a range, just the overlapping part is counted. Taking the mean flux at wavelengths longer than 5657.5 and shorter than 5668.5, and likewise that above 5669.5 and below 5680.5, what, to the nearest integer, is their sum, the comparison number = 380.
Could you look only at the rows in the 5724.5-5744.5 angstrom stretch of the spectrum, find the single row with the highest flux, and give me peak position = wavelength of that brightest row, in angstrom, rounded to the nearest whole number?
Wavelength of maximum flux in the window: 5734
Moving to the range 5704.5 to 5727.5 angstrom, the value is 5722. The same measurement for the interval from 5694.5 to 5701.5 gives 5700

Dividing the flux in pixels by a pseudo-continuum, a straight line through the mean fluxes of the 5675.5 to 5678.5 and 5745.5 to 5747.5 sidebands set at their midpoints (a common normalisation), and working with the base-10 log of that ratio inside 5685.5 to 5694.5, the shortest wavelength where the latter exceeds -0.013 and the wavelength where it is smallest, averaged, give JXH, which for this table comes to 5687.5 angstrom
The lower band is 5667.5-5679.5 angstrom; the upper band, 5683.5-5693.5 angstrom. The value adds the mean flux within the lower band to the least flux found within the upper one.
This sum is 374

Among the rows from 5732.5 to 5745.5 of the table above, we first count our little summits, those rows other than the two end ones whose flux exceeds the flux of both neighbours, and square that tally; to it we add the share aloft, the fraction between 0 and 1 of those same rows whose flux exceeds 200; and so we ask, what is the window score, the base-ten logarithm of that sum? 1.22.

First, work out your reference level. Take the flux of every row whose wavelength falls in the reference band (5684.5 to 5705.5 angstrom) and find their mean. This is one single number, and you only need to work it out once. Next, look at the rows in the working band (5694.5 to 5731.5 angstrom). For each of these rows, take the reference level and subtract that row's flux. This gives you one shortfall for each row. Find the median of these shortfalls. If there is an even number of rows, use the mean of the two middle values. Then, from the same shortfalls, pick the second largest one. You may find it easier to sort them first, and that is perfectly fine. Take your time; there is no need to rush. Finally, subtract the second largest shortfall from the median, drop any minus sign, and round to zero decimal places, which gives 19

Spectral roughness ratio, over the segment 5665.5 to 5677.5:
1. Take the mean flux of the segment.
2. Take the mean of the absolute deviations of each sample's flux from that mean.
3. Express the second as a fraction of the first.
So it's 0.083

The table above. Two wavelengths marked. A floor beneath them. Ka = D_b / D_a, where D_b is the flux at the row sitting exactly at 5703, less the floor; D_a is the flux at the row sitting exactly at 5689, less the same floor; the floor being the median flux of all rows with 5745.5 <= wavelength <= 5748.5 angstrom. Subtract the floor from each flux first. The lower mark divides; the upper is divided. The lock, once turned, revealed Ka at 1.0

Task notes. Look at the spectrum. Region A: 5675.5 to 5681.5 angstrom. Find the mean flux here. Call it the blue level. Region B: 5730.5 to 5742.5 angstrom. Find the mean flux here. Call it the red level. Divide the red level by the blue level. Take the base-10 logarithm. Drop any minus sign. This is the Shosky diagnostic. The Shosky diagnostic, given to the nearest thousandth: 0.005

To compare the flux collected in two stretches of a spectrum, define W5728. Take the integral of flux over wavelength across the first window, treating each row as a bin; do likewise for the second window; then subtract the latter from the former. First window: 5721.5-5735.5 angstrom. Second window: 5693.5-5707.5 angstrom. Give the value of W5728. 198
